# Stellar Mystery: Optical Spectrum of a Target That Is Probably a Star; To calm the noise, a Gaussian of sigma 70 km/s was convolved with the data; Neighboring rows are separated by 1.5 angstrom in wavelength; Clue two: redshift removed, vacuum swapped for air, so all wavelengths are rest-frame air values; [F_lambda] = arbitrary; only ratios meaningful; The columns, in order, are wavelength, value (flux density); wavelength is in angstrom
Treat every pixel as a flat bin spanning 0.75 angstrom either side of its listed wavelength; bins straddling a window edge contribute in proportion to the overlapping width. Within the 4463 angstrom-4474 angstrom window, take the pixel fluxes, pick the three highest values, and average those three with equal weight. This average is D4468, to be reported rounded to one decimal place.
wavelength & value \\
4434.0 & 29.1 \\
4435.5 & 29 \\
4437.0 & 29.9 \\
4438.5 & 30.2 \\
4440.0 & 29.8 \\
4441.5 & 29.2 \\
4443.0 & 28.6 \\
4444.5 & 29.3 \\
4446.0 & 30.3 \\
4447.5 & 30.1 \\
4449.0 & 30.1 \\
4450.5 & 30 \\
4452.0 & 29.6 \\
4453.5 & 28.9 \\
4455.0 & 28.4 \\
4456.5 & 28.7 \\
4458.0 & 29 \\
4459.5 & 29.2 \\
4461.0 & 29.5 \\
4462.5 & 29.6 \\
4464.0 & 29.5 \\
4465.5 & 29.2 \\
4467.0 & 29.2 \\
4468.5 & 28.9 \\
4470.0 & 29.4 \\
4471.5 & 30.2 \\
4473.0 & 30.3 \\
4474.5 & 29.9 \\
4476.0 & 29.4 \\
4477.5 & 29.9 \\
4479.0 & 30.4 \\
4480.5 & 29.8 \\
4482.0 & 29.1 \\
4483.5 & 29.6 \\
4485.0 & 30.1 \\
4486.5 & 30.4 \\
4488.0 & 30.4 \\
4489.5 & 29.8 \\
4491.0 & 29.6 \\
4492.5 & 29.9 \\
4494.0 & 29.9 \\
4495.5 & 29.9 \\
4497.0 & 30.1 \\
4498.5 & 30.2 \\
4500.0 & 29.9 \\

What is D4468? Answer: 30.0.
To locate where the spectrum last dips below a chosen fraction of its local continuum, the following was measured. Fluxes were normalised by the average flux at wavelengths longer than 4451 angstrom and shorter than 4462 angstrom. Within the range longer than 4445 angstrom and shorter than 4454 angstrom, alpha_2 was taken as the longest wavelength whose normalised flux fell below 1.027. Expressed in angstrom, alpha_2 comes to 4453.5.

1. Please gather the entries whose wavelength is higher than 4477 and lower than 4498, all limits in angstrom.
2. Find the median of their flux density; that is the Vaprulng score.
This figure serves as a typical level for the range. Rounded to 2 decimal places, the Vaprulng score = 29.90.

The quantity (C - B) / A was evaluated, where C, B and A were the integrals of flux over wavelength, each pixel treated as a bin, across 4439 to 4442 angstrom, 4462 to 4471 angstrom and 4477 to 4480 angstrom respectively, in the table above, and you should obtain -1.9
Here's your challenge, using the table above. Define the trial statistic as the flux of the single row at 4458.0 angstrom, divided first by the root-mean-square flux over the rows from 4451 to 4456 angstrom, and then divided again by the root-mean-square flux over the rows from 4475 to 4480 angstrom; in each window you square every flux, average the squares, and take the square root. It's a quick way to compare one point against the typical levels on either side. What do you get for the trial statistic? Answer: 0.0335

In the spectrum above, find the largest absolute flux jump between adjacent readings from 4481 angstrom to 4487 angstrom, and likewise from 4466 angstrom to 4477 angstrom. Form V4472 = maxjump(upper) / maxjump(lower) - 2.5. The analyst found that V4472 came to -1.9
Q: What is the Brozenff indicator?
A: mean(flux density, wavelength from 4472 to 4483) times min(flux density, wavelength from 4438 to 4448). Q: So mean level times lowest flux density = 853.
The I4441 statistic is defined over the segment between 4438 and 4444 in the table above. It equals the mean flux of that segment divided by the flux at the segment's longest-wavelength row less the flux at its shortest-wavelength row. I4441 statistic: -18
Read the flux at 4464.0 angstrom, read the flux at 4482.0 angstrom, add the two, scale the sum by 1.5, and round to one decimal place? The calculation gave 87.9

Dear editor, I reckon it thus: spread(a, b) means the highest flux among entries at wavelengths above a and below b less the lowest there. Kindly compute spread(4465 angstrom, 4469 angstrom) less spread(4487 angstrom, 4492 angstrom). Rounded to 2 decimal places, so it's -0.50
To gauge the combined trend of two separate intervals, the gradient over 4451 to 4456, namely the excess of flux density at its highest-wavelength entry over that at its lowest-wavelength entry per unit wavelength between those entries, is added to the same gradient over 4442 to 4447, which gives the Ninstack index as 0.2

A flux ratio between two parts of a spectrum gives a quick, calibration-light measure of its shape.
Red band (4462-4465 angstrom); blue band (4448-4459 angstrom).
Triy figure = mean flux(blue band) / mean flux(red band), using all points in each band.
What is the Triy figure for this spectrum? 0.99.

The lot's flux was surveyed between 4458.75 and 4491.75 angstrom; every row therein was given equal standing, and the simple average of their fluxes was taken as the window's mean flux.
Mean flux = 29.7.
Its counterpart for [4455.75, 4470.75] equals 29.2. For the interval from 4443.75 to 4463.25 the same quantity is 29.4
